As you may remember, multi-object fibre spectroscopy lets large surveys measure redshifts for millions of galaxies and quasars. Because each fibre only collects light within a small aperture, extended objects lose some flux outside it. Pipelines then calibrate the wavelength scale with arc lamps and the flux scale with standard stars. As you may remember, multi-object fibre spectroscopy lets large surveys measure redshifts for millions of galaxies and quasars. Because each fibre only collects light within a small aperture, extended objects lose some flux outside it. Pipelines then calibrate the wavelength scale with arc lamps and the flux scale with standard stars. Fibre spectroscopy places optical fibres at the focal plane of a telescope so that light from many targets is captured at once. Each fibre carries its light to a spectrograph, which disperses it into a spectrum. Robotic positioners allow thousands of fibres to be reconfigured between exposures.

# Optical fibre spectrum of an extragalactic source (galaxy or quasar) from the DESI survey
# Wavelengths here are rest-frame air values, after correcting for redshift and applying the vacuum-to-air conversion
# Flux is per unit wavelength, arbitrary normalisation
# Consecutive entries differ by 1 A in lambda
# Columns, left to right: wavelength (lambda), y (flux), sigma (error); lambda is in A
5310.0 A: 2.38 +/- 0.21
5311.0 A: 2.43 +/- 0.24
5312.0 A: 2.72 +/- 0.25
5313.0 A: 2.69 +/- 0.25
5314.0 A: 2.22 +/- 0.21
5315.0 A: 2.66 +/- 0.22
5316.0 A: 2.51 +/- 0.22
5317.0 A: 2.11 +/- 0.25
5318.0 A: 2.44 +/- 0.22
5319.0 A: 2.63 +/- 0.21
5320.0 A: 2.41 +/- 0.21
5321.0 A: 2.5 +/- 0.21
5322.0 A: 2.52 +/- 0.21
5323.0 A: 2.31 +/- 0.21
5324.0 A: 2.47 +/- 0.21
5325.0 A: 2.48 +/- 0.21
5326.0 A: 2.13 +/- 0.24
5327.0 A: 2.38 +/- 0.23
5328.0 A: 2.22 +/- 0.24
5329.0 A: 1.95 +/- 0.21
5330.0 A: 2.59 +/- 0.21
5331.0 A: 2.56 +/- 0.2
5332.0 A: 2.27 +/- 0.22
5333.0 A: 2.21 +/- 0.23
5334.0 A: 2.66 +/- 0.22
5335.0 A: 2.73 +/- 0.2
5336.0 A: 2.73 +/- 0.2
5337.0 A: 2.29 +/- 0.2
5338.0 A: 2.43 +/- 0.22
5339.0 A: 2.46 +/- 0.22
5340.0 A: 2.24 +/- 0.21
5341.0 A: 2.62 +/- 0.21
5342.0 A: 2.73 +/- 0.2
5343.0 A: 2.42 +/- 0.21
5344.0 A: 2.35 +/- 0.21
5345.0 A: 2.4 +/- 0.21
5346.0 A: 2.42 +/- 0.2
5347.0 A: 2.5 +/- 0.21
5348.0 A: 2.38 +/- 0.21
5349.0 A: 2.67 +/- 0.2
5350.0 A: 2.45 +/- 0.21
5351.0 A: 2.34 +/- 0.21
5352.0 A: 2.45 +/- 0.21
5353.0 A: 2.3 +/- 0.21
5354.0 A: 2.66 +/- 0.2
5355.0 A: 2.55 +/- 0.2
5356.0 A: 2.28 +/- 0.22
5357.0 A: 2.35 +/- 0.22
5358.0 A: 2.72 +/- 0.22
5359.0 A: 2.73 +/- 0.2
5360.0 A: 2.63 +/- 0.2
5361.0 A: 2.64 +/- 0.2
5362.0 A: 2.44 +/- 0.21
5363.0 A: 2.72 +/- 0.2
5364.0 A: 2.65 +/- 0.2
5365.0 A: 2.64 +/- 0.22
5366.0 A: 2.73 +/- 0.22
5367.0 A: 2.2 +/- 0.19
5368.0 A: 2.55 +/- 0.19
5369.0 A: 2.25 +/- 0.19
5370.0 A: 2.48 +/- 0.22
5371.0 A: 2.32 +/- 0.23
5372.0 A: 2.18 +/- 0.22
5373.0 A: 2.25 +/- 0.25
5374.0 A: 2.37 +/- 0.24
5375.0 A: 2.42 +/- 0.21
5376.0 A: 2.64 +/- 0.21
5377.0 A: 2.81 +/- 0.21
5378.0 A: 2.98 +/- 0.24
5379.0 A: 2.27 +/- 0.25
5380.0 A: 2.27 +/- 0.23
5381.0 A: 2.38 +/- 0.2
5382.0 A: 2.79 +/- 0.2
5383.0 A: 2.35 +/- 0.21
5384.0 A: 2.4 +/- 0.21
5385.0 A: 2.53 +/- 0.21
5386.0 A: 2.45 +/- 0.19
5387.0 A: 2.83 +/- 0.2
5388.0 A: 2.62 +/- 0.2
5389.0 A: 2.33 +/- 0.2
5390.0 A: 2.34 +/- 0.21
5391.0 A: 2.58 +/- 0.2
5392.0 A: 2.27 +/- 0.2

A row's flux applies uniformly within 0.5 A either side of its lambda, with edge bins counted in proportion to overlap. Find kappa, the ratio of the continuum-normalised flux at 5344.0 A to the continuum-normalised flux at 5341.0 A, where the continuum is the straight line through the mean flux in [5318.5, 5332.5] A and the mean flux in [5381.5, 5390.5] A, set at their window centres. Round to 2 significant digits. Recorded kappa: 0.89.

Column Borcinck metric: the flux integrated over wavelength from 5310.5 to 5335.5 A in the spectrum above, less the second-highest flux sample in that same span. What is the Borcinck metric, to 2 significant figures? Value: 58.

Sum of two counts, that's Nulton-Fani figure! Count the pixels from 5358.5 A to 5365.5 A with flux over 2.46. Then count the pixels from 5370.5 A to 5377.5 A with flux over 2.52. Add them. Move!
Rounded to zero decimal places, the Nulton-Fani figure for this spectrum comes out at 8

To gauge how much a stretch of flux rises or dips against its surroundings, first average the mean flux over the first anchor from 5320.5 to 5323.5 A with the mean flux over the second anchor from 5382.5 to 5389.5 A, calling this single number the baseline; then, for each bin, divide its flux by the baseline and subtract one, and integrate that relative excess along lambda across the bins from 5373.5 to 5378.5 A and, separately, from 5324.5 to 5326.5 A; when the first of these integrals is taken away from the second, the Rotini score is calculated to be -0.48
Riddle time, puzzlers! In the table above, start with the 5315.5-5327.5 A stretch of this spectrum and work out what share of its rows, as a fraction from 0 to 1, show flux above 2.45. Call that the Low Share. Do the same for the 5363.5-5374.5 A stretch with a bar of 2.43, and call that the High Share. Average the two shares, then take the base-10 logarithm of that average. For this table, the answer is -0.32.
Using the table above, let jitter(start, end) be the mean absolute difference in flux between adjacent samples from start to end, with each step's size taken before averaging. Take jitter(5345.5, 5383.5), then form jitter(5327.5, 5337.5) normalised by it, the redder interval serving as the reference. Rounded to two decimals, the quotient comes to 1.28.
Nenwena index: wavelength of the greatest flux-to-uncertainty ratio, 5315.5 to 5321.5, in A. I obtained 5319.0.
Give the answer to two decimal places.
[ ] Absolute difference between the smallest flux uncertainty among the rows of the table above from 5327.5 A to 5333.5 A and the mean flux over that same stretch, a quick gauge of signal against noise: 2.10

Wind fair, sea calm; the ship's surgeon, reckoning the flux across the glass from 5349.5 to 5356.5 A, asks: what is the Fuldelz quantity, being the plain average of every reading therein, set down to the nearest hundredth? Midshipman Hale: 2.43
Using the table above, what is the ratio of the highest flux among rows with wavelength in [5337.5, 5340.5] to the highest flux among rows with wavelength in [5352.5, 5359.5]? 0.90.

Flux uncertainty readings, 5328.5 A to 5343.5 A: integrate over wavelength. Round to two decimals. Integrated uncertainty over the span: 3.16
